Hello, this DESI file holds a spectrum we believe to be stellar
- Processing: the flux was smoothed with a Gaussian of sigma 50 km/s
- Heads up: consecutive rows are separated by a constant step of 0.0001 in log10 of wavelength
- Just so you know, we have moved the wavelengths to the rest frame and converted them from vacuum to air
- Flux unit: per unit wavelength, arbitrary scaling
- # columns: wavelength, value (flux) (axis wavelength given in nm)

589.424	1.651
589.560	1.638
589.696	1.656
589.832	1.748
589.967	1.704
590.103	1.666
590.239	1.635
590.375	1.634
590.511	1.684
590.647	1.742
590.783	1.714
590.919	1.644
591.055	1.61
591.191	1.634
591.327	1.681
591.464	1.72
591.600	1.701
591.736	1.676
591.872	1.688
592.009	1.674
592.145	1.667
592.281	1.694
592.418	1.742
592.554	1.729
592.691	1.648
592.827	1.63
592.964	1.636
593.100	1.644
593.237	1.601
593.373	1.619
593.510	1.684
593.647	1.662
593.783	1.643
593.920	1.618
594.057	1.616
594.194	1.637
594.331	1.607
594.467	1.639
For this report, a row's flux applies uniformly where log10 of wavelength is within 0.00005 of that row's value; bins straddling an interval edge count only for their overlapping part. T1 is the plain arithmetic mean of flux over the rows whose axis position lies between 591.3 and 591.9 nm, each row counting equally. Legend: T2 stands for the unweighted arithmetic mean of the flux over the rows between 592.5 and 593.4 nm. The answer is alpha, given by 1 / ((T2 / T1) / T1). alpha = 1.74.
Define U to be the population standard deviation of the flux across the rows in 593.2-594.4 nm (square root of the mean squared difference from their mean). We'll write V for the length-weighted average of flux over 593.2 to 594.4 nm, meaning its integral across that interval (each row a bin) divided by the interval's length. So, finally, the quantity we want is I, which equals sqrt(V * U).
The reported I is 0.205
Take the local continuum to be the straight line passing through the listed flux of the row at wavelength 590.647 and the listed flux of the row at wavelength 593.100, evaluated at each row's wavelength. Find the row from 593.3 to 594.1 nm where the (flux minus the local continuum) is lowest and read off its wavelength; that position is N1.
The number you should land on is 593.373 nm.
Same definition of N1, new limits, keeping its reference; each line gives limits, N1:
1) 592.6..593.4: 593.237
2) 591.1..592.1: 591.191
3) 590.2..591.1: 590.239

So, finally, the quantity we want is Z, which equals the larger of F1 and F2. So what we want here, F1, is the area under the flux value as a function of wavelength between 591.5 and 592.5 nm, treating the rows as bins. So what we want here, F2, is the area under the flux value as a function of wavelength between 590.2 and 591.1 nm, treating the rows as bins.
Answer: 1.69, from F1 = 1.69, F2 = 1.50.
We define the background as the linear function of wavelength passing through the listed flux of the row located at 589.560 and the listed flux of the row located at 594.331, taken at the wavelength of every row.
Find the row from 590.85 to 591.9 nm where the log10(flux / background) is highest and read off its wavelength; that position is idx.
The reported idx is 591.464 nm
